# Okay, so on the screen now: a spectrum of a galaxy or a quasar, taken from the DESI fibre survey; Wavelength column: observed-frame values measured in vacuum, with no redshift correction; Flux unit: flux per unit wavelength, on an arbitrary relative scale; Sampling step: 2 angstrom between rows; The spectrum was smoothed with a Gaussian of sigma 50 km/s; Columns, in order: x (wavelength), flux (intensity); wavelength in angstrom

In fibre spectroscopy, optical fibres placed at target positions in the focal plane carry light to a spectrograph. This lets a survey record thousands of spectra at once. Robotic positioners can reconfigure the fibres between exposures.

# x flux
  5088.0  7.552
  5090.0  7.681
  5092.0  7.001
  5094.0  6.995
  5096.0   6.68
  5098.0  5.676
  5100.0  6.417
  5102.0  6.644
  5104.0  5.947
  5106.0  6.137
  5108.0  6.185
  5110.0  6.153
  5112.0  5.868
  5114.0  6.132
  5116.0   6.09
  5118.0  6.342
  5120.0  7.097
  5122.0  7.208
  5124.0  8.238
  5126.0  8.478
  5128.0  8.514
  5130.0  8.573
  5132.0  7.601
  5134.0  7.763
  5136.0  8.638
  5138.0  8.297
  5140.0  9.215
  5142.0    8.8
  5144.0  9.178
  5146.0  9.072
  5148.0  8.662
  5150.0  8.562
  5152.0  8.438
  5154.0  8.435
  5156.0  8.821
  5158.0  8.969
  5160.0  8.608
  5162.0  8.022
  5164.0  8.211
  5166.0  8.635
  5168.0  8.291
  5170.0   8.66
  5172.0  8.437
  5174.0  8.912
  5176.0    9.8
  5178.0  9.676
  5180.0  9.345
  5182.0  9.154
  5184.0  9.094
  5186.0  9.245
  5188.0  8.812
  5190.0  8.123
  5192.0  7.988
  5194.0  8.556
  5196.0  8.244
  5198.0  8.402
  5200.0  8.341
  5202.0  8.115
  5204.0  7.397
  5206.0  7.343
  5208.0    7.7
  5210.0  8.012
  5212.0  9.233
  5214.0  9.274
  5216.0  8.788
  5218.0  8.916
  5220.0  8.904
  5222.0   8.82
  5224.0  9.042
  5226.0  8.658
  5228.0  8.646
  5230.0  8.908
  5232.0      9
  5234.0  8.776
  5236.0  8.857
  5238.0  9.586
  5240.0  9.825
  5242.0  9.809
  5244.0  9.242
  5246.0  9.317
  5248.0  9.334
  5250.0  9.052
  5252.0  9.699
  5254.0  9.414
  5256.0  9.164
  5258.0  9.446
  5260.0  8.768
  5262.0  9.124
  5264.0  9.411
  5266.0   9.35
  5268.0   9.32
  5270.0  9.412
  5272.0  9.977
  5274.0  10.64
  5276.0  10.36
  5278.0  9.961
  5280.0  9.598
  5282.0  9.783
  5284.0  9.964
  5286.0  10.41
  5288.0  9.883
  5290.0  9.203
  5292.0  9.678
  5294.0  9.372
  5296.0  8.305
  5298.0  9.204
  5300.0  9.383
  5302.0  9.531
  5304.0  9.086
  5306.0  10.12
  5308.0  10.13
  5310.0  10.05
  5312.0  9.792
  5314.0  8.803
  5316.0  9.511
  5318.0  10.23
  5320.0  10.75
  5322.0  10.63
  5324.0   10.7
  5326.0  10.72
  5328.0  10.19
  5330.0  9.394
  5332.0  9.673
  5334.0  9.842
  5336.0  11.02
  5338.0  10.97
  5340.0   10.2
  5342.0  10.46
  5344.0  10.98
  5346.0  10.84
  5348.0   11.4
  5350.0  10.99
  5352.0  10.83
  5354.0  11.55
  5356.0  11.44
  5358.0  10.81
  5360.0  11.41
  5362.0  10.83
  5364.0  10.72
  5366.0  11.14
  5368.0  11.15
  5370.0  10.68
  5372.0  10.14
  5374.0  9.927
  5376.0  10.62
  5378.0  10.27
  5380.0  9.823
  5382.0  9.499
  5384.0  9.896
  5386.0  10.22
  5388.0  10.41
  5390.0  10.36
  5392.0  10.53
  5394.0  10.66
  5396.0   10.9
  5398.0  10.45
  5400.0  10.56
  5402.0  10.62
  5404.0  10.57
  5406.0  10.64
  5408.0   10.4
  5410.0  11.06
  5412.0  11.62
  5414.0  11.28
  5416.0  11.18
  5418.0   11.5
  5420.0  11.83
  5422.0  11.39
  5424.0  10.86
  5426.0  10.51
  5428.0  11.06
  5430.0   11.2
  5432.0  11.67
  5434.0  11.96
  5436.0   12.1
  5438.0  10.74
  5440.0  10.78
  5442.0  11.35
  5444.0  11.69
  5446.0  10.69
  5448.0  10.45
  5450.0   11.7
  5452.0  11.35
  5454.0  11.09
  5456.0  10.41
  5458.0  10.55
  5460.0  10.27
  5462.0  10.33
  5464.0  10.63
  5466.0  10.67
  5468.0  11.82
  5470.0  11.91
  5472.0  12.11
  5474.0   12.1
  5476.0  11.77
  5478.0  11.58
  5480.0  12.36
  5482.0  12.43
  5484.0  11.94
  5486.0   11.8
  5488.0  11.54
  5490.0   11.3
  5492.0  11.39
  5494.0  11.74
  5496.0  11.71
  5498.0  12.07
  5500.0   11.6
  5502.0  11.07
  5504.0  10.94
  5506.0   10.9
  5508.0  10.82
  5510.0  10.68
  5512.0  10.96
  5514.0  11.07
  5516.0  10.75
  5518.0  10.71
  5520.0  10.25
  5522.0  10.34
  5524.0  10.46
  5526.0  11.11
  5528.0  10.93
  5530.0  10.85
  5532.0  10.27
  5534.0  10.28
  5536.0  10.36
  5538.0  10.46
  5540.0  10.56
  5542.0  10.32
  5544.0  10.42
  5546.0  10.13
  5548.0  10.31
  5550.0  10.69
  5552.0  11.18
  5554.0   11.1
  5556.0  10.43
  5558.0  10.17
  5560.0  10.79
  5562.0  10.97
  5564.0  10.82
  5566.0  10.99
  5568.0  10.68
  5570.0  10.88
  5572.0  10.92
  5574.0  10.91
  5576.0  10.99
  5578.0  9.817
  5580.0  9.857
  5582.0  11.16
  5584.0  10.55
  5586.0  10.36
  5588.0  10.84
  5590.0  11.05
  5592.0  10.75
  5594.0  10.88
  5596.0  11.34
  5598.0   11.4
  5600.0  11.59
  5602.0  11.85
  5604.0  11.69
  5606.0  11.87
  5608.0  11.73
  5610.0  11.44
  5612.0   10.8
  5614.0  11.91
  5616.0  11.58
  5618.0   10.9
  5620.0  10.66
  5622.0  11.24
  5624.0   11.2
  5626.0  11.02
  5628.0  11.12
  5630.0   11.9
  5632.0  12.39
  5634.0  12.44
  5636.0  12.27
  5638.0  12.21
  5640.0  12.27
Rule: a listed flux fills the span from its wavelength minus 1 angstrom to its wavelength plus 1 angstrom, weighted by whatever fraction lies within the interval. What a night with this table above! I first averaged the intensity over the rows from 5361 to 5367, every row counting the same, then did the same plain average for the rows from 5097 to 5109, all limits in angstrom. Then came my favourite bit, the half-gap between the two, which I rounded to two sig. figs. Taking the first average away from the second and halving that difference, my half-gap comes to -2.4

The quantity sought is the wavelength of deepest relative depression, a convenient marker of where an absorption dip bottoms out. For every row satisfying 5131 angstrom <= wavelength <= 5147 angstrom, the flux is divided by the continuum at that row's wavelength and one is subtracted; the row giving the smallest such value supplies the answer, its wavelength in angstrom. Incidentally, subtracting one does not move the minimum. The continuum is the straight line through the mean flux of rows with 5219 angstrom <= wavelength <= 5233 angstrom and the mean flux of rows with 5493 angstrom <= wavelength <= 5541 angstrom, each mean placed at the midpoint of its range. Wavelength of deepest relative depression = 5132.0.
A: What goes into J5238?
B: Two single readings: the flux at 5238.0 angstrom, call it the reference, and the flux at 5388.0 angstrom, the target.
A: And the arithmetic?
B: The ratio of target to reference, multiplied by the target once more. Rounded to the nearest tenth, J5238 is 11.3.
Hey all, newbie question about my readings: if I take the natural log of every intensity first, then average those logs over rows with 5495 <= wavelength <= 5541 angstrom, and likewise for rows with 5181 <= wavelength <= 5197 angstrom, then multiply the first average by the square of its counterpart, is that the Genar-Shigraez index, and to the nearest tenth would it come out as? 11.1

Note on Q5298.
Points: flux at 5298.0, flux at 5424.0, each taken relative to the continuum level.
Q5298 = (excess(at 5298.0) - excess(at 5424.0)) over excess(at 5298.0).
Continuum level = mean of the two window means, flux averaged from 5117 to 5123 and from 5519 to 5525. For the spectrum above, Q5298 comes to -2.8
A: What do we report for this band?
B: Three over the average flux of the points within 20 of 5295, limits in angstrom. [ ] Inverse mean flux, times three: 0.31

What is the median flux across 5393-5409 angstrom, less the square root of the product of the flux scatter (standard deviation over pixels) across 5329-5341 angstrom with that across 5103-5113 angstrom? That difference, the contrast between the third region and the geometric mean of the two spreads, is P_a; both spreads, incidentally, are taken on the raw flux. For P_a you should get 10.3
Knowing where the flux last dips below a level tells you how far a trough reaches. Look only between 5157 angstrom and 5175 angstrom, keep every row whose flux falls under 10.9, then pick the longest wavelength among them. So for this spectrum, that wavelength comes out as 5174.0 angstrom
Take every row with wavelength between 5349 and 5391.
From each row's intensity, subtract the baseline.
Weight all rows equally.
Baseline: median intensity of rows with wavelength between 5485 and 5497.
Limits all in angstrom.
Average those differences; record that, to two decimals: -1.02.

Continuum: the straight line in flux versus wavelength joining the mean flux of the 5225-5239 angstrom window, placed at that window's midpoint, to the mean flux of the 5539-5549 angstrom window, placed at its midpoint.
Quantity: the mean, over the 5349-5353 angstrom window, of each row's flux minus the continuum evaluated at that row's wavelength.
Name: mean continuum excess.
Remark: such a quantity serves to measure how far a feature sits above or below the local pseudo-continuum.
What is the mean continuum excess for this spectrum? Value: 1.4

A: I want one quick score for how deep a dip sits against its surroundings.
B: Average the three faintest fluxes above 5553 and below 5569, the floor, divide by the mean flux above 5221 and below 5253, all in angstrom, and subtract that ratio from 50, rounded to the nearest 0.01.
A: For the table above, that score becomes 48.86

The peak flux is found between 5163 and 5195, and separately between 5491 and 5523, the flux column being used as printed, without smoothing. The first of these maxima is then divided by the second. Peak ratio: 0.812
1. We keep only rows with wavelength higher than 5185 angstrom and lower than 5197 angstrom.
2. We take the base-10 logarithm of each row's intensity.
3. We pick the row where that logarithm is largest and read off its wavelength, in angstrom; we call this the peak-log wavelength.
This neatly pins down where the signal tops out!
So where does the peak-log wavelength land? 5186.0 angstrom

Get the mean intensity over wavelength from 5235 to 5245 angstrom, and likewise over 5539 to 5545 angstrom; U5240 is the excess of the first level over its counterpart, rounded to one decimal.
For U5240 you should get -1.0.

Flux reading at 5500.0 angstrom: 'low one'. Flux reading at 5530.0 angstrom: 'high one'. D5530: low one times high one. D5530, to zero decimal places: 126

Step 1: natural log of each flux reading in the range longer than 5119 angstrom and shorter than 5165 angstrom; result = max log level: 2.22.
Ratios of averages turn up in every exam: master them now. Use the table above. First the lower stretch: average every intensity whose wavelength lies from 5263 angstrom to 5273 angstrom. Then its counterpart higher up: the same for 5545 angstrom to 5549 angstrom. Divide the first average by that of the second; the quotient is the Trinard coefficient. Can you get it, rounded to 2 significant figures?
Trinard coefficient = 0.93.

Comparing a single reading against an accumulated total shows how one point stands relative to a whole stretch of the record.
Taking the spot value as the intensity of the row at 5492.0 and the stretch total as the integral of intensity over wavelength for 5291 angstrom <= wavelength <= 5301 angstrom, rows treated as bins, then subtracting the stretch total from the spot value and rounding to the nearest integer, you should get -80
